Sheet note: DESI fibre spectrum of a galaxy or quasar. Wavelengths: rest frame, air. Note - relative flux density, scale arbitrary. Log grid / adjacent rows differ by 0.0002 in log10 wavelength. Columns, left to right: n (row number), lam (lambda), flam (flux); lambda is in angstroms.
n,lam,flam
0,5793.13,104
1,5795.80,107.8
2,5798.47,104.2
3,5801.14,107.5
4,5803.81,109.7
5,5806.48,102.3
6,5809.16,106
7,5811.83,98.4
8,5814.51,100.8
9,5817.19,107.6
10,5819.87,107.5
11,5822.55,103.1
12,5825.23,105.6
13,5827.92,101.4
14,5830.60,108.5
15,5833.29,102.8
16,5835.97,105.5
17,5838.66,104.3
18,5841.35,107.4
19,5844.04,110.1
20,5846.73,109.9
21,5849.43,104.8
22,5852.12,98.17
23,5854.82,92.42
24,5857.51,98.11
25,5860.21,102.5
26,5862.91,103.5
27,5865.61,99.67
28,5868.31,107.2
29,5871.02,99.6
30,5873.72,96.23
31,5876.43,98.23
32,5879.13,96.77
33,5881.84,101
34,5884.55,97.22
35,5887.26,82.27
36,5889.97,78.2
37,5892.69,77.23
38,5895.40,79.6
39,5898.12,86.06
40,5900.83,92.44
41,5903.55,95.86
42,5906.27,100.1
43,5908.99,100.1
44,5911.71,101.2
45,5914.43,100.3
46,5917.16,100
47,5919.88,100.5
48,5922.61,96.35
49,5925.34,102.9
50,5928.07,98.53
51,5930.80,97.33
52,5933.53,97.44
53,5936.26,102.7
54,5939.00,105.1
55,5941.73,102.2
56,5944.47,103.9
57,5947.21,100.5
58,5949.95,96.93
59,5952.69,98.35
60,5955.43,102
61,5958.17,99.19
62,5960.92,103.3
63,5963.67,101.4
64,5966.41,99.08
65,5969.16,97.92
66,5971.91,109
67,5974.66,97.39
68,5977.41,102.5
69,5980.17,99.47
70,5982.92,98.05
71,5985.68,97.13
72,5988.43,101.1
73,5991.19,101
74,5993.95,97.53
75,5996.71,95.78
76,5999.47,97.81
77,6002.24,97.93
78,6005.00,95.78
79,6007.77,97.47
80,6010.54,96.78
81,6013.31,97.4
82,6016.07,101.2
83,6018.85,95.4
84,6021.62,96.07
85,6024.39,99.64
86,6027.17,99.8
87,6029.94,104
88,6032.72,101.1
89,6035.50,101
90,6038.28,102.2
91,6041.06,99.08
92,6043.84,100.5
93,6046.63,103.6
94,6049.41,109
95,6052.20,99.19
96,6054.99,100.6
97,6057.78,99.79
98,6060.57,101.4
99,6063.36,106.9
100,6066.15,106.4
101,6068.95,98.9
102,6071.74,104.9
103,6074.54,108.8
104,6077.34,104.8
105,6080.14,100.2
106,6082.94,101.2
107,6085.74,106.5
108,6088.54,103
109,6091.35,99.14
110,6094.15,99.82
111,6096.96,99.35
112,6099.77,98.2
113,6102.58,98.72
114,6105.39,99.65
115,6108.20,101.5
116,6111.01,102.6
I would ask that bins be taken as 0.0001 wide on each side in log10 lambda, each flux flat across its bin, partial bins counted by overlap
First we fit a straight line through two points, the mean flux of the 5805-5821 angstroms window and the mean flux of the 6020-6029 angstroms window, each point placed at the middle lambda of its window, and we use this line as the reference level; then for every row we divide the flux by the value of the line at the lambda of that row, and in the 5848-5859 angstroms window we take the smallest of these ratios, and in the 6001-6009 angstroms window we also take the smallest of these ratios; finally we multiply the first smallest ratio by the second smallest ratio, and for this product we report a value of 0.87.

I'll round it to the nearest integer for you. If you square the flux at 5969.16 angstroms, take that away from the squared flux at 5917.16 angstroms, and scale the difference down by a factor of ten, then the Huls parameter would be 41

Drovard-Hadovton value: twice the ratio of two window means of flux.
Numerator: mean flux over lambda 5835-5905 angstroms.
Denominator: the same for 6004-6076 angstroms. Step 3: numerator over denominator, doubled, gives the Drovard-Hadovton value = 1.92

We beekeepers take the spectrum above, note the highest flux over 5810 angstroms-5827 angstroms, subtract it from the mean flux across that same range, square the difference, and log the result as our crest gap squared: 14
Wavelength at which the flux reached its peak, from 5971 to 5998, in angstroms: 5971.91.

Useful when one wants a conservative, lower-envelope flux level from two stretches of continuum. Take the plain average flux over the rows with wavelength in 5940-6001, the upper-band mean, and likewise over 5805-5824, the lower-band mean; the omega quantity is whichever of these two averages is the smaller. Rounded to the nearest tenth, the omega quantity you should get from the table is 100.1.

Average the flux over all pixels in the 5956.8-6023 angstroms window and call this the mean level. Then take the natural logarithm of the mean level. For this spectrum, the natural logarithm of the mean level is 4.59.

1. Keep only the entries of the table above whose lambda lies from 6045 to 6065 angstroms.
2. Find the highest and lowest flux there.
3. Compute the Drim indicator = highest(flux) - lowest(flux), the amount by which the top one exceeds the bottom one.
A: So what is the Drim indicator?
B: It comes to 10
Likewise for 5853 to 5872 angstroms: 15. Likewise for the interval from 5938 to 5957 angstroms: 8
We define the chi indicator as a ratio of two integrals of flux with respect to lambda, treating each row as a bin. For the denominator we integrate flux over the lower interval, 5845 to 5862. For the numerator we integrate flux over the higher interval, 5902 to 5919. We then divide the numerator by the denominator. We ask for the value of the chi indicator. 1.0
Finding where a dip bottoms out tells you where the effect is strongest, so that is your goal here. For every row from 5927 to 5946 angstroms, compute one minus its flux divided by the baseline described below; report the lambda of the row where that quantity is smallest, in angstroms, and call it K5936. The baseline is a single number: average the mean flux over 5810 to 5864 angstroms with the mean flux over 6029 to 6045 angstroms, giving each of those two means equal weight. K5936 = 5939.00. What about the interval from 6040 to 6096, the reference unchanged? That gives 6049.41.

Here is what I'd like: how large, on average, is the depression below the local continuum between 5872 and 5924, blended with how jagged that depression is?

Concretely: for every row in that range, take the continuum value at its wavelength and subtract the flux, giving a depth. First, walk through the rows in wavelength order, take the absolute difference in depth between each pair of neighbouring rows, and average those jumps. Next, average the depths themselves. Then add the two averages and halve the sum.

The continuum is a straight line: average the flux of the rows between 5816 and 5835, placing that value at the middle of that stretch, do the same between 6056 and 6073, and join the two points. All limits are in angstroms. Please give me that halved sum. 7.1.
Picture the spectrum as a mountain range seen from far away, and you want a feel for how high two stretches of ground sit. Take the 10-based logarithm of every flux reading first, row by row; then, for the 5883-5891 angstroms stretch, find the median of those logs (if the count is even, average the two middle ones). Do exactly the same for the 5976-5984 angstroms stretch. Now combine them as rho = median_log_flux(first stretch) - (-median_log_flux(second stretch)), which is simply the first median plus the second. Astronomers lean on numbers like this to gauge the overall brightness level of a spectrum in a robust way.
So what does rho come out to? 3.91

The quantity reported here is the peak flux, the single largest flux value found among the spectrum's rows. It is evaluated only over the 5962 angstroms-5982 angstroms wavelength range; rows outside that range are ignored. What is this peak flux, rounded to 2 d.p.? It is 109.00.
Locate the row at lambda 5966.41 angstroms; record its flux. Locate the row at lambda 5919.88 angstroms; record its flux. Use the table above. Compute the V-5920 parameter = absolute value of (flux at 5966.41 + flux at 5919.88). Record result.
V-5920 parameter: 200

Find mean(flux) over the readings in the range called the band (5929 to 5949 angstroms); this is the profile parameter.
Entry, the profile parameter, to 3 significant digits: 101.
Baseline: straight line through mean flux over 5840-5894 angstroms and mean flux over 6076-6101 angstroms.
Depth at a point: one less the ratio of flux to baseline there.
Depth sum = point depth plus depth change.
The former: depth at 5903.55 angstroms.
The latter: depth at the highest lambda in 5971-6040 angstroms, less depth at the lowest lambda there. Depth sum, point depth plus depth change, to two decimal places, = 0.11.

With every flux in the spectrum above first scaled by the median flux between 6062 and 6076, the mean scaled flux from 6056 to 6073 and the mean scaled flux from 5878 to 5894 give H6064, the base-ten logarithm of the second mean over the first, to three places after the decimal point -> -0.065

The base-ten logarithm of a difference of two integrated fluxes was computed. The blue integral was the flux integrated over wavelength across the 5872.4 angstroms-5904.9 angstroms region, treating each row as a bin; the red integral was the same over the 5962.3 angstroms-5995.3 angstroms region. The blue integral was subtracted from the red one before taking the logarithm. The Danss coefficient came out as 2.58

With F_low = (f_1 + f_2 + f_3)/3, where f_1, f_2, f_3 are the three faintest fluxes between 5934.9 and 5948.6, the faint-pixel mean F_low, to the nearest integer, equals 102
